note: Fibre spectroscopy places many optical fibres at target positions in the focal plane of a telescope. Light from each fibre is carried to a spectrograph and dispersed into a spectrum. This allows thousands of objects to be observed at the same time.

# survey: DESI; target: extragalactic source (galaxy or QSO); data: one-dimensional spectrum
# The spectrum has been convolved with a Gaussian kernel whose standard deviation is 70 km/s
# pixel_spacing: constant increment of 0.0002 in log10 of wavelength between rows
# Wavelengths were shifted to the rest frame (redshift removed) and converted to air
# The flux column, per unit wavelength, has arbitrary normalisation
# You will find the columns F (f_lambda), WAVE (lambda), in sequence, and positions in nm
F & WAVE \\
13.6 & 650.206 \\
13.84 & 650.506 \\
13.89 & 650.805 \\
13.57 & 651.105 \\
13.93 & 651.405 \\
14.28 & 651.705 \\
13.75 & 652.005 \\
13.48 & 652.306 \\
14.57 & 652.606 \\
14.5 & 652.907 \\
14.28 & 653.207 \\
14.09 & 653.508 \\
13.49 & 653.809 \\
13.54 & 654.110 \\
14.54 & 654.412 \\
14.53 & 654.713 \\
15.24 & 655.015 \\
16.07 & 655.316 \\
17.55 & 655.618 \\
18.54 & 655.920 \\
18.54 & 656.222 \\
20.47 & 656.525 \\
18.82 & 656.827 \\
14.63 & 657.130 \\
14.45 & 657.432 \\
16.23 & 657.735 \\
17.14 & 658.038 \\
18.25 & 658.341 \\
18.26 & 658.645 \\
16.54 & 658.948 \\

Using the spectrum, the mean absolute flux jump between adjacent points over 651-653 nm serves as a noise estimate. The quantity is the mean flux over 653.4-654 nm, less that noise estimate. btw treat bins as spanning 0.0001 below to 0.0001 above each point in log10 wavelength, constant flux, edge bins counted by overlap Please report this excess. 13.3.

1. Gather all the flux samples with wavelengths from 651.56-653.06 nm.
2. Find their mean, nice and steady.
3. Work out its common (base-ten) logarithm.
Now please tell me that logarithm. 1.15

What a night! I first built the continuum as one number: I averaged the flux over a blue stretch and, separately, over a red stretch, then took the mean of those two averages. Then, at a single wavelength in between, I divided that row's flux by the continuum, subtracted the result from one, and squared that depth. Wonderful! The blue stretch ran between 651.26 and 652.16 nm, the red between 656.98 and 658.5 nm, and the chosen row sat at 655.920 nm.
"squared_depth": 0.053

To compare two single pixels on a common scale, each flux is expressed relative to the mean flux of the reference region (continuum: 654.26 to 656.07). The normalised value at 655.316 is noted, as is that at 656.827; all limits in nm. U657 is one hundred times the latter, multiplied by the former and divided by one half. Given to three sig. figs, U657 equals 234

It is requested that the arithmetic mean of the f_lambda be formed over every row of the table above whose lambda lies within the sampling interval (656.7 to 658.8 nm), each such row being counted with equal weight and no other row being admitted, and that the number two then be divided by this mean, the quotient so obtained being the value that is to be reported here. 0.119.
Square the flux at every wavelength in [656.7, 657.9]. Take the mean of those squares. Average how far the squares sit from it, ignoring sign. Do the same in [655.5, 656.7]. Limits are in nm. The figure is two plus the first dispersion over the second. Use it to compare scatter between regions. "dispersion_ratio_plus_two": 3.5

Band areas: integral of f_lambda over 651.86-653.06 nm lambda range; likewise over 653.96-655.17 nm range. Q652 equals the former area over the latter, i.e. 1.0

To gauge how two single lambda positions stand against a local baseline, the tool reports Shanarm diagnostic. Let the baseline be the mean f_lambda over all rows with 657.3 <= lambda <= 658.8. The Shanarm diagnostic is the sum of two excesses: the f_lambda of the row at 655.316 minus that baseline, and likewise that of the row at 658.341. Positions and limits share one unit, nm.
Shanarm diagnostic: 1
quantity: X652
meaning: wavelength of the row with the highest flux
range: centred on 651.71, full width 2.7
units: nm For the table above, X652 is 652.606 nm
